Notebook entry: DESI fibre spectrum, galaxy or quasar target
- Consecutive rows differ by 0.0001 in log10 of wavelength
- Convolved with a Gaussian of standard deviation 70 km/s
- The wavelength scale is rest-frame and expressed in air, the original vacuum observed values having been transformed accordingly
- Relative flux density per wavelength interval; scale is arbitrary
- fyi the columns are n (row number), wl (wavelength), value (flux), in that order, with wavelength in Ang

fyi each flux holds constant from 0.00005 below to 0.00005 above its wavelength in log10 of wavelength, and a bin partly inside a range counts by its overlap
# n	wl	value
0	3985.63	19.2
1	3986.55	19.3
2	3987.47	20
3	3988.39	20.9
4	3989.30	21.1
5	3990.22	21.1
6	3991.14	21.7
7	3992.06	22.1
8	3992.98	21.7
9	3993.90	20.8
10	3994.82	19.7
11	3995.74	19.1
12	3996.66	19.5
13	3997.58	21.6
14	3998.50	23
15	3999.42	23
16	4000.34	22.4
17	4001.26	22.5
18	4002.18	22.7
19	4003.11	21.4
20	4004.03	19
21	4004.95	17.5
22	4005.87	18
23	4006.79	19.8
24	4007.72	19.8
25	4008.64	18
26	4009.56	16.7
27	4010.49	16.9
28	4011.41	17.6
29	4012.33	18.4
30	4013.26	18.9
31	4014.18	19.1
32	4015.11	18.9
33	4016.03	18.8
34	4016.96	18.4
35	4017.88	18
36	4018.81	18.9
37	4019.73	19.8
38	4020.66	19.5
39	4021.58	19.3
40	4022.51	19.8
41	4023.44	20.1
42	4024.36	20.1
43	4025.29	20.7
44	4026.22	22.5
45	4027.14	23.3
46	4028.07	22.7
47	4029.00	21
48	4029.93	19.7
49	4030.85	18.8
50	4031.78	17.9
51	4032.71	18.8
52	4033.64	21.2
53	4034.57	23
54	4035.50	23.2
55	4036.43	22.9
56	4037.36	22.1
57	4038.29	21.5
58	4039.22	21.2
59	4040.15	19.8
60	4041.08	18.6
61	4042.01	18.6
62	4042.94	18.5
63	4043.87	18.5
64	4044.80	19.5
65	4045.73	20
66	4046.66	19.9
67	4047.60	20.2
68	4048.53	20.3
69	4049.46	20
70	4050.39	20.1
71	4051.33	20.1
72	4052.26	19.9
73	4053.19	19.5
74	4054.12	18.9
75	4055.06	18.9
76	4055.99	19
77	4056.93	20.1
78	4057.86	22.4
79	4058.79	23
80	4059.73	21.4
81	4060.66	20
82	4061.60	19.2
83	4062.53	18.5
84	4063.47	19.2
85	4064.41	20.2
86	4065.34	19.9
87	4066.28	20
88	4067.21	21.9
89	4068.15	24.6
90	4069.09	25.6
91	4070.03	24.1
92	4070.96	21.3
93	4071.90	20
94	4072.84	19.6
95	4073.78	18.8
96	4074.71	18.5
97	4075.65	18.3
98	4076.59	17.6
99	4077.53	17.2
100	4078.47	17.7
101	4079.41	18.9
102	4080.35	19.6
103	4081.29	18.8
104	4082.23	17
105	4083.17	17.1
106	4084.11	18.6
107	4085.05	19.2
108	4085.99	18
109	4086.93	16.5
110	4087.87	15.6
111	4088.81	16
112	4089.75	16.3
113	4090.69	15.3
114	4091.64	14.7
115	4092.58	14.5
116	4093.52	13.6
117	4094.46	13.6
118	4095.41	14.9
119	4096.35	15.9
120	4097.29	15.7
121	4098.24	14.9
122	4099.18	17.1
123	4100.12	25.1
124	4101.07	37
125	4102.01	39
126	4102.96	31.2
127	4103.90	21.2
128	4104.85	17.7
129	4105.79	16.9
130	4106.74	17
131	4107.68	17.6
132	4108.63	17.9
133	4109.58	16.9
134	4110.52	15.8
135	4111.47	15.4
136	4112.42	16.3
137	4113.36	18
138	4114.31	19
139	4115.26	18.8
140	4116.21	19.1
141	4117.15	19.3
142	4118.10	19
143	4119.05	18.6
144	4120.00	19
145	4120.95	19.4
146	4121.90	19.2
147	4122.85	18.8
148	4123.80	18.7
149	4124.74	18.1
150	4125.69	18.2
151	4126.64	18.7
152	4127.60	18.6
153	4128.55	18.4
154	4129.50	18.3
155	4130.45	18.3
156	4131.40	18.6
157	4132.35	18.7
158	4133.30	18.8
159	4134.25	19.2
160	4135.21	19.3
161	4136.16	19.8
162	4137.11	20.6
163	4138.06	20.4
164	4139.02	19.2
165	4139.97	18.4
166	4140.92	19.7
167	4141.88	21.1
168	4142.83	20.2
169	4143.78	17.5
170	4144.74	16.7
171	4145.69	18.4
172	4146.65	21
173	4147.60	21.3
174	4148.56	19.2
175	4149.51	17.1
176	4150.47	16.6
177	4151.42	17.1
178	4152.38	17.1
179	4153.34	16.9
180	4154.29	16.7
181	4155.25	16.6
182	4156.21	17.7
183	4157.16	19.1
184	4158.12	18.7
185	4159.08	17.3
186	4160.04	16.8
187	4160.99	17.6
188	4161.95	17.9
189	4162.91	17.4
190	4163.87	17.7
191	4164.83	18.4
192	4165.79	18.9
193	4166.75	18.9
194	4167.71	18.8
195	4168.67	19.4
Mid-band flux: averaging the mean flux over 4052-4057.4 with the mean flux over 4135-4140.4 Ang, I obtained 19.5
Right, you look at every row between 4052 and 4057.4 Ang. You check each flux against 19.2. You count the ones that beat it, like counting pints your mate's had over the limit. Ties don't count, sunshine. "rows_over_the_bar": 3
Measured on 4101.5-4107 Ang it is 3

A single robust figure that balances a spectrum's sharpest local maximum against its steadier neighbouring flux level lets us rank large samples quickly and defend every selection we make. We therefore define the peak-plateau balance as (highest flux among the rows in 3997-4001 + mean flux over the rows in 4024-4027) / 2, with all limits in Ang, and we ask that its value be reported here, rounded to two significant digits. 22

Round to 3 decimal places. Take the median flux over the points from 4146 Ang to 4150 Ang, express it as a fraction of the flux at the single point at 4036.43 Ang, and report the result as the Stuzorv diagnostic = 0.878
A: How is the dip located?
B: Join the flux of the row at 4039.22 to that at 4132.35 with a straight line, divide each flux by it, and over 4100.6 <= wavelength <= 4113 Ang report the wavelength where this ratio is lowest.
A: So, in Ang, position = 4111.47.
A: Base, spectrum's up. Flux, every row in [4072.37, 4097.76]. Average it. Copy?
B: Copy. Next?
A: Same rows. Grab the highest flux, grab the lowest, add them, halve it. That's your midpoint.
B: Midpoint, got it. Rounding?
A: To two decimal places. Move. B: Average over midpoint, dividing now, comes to 1.02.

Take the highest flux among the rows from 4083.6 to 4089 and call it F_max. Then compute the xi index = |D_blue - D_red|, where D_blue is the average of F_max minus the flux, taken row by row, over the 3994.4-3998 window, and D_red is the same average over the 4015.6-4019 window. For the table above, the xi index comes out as 1.5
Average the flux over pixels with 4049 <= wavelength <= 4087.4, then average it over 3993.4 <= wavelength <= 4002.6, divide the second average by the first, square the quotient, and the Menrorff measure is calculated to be 1.18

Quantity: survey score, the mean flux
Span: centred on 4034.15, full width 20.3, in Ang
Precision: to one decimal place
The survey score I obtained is 20.7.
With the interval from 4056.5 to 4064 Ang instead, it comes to 20.5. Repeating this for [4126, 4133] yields 18.5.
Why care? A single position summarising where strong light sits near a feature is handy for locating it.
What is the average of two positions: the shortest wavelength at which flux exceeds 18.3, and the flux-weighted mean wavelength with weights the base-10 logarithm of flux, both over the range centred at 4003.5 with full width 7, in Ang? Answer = 4001.9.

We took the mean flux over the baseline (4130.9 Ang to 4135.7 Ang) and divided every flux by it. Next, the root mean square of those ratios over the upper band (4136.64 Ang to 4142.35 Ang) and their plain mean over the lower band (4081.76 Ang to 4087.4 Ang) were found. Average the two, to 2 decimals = 1.00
